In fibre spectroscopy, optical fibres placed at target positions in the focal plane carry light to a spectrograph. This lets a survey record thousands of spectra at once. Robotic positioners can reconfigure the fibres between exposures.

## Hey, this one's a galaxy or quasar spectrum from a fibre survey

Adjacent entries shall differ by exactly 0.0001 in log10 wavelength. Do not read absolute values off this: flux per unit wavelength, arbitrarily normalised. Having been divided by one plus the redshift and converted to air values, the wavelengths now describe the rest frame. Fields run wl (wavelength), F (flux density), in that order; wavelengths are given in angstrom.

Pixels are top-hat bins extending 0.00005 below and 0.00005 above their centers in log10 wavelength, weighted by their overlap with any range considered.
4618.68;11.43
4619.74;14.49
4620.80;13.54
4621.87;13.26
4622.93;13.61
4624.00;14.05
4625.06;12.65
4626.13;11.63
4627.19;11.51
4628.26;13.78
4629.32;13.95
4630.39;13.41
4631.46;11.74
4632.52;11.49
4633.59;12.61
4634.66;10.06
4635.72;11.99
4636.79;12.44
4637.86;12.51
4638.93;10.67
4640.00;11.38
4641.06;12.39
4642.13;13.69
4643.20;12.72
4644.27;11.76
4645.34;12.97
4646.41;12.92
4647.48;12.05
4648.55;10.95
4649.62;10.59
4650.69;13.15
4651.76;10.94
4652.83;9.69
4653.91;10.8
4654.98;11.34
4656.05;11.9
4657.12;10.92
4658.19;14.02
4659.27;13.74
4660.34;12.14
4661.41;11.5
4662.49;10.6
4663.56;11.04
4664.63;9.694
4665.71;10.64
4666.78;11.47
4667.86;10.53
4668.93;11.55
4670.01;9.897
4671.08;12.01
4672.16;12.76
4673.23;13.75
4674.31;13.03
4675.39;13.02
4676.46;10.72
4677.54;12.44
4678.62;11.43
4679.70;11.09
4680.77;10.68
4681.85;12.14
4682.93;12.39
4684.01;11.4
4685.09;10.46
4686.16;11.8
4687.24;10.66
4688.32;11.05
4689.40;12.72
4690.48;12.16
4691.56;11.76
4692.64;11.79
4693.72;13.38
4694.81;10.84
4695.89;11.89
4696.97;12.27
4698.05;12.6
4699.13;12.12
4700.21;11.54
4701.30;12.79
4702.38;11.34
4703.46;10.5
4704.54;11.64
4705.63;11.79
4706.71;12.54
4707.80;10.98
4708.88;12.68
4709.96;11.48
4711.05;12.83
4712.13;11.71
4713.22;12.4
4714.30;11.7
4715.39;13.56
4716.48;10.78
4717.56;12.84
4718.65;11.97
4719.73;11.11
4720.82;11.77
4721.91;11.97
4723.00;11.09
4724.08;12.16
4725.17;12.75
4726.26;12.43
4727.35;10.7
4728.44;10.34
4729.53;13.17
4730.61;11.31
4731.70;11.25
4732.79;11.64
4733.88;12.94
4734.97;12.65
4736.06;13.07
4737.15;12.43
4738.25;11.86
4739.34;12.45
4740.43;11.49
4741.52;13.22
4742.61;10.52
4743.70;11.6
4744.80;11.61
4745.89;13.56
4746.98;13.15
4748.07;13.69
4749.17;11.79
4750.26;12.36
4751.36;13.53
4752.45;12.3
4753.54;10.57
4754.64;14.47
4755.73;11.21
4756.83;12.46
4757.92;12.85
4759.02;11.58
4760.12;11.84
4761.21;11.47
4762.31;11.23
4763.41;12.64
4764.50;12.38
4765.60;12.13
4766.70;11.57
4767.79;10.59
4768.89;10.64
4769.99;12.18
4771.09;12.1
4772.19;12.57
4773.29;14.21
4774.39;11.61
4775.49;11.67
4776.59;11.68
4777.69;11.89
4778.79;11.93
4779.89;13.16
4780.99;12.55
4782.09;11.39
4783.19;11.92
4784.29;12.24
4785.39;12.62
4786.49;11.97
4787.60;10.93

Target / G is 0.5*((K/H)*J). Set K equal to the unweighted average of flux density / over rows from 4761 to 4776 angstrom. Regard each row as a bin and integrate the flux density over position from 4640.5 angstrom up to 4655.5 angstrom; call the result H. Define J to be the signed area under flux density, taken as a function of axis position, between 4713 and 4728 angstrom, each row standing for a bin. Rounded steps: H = 178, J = 179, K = 11.9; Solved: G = 6.0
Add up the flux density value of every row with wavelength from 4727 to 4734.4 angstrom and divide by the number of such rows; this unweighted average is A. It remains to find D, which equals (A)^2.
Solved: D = 135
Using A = 11.6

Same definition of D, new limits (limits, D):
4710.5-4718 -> 150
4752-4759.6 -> 149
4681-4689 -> 130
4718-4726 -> 140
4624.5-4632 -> 160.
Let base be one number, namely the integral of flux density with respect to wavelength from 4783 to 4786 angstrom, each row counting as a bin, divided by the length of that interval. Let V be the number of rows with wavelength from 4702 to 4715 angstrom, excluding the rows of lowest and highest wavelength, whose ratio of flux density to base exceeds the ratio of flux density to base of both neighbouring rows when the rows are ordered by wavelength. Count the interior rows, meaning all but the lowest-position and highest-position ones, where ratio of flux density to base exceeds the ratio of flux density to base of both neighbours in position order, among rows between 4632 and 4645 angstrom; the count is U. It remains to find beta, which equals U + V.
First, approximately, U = 3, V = 4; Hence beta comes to 7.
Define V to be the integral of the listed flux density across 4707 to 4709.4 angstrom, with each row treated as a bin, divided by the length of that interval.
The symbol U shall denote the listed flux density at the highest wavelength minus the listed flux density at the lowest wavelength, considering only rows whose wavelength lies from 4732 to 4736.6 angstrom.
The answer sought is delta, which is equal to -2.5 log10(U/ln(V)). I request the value 0.6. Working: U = 1.4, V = 11.9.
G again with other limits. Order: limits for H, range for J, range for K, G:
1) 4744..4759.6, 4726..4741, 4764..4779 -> 5.5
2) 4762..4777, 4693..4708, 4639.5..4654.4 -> 5.9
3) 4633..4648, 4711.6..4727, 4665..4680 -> 5.9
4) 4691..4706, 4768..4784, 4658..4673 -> 6.3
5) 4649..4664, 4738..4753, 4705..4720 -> 6.4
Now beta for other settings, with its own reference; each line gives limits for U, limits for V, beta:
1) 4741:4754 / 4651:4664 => 5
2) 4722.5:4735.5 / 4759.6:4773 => 5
